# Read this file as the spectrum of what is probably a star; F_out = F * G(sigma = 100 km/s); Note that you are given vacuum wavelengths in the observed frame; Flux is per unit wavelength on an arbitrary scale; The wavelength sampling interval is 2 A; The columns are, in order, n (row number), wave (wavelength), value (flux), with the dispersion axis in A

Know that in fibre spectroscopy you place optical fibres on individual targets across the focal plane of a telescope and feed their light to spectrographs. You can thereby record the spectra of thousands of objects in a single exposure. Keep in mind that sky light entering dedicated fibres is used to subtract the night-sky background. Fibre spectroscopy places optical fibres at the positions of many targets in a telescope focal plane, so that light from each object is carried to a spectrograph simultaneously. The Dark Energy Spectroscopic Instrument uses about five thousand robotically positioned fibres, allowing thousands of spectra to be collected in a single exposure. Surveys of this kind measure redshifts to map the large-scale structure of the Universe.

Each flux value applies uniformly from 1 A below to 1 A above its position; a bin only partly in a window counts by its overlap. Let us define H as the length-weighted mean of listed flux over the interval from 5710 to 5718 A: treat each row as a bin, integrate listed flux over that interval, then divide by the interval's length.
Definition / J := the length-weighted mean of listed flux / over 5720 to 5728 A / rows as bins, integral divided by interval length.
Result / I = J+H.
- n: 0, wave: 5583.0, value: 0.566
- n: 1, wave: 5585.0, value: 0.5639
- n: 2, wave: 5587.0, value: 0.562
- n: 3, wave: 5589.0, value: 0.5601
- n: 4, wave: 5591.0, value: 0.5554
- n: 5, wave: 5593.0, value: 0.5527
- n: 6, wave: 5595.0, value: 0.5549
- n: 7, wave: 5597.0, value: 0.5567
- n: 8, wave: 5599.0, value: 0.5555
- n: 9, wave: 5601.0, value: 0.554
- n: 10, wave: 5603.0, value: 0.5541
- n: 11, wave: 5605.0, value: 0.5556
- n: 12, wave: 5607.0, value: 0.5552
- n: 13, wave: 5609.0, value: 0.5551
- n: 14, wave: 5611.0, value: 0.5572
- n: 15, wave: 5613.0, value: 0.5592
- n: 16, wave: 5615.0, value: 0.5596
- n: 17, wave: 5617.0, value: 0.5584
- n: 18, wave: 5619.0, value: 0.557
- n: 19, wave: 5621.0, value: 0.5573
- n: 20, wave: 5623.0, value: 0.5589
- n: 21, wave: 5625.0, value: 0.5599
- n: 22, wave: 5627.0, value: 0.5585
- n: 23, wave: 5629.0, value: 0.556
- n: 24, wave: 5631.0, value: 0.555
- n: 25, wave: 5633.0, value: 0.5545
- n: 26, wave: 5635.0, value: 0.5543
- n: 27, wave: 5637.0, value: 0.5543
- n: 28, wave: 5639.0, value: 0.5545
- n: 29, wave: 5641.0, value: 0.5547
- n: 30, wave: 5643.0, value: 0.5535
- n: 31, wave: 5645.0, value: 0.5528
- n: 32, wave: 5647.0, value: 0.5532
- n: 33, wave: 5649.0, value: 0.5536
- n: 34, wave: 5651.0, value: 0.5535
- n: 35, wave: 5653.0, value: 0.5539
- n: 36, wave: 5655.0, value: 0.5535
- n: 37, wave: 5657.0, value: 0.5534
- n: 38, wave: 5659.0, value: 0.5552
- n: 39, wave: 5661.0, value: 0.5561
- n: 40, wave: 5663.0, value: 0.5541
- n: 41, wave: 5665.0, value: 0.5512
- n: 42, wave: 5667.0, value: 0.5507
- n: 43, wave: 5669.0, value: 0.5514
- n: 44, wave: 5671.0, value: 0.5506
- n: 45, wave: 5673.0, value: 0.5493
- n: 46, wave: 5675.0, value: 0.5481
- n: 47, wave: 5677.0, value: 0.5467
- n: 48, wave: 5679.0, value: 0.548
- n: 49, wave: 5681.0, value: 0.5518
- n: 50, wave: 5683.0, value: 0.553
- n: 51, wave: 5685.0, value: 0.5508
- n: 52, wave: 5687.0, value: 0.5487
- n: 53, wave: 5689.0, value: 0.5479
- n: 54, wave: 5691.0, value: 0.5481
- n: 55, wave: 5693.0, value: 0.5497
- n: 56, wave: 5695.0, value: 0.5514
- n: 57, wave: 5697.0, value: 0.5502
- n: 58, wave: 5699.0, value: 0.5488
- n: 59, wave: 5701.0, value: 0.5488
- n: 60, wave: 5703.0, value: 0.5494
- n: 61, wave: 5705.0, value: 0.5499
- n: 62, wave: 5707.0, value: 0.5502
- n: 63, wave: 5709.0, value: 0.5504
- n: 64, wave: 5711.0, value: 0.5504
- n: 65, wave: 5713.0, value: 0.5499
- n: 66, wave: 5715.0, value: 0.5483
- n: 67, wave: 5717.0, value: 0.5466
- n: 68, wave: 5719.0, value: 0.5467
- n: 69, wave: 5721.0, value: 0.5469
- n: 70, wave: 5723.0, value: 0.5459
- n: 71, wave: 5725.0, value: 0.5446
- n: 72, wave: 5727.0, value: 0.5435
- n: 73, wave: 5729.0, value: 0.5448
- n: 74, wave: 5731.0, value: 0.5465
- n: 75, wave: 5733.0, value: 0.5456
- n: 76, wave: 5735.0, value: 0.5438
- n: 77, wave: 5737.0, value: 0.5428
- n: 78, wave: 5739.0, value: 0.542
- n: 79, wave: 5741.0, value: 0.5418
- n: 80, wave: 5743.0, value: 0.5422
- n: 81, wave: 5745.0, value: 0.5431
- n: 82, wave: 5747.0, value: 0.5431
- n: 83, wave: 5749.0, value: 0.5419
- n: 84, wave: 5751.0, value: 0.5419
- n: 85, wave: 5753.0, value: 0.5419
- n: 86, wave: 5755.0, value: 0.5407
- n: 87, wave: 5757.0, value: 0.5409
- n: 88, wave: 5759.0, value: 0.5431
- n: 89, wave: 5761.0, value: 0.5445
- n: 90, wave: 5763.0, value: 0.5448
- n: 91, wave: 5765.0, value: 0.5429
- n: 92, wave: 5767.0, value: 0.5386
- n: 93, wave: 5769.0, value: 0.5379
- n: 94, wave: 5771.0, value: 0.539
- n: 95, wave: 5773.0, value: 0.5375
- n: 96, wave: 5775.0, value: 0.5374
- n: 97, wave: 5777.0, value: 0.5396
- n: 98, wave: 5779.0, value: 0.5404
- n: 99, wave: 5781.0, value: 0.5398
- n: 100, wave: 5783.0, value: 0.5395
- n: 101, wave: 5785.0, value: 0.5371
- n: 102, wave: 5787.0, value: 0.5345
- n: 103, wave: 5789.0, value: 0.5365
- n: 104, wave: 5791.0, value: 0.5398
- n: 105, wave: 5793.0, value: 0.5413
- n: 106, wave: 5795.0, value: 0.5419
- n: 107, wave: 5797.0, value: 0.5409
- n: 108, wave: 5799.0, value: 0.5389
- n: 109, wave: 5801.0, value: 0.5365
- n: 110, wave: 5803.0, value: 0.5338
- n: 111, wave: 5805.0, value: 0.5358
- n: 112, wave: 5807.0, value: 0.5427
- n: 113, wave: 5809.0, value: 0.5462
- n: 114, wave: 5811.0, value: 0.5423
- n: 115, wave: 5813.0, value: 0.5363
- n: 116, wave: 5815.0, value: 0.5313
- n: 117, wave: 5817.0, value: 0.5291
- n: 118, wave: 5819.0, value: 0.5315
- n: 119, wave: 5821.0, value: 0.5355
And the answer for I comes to 1.094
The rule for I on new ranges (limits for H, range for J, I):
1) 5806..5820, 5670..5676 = 1.086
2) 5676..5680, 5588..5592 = 1.105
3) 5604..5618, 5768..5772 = 1.096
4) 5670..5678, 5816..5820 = 1.079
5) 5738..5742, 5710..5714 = 1.092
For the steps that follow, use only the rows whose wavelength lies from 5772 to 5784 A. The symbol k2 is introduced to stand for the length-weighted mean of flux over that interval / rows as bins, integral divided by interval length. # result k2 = 0.539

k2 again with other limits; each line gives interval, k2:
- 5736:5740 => 0.542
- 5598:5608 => 0.555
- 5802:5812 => 0.540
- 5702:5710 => 0.550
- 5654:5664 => 0.554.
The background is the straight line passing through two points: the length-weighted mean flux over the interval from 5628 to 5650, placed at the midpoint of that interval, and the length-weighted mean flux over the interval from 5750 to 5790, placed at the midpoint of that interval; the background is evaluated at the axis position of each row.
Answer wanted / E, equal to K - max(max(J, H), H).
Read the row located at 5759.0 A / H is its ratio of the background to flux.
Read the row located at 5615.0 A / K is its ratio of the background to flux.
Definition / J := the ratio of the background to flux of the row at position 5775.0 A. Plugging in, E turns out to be -0.009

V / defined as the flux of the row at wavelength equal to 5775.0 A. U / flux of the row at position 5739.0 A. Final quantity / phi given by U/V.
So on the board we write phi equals 1.01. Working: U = 0.542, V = 0.5374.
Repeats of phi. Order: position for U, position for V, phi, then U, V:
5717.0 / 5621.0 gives 0.98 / 0.5466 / 0.5573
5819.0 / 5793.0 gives 0.98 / 0.5315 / 0.5413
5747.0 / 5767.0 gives 1.01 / 0.5431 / 0.5386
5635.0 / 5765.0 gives 1.02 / 0.5543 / 0.5429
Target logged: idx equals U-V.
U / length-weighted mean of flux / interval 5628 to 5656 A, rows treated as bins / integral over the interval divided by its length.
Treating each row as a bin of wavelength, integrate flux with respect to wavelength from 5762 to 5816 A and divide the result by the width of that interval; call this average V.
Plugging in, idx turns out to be 0.015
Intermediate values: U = 0.554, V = 0.539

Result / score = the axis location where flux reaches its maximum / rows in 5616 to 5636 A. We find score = 5625.0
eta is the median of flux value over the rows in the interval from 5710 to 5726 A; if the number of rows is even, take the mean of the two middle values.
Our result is 0.547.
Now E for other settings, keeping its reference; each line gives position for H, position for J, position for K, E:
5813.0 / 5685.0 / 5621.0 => 0.000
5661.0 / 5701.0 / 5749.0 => 0.003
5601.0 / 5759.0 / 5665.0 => -0.008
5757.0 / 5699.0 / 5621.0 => -0.003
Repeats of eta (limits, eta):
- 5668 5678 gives 0.549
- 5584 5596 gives 0.558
